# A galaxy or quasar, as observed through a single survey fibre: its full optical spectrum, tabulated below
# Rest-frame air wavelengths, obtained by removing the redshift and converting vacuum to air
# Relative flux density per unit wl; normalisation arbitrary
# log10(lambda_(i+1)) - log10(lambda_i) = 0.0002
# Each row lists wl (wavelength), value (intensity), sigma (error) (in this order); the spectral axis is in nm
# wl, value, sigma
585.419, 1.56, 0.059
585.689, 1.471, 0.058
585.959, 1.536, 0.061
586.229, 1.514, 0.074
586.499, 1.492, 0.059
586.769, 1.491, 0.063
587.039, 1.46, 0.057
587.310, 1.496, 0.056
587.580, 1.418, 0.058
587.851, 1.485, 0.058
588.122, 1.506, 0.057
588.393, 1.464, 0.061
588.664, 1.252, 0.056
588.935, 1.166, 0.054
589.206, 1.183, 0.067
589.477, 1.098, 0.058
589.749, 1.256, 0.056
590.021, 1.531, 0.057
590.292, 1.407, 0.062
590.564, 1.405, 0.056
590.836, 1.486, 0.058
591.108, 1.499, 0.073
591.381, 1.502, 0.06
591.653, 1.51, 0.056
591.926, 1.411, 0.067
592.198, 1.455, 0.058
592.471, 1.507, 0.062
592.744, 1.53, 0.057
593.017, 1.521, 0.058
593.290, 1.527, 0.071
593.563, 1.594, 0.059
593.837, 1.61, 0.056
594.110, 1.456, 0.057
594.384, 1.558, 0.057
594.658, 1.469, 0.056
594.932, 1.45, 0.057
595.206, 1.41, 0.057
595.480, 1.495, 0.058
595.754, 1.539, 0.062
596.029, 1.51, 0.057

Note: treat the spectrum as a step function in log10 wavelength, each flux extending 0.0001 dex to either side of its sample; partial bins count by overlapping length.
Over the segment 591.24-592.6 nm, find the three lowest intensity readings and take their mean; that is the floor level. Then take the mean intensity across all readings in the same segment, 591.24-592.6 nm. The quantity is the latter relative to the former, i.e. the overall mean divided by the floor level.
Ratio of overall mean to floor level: 1.01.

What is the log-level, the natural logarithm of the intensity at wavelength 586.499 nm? 0.400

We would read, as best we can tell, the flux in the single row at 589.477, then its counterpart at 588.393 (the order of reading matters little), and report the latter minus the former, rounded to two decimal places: 0.37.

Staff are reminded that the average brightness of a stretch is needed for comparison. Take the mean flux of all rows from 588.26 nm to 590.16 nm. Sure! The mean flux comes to 1.28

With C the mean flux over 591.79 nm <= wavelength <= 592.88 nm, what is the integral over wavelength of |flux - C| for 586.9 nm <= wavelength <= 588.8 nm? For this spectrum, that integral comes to 0.10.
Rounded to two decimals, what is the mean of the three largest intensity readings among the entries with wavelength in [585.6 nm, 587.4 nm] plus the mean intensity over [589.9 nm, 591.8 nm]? 2.99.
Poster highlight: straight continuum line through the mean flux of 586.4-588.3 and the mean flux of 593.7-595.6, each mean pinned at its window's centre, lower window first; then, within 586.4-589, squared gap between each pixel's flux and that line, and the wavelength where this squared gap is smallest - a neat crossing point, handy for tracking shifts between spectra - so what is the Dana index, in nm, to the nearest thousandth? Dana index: 587.851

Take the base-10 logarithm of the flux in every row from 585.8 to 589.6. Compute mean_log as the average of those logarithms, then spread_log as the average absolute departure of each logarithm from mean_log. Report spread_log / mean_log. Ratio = 0.29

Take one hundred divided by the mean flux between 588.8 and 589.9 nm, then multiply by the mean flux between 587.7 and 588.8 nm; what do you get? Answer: 121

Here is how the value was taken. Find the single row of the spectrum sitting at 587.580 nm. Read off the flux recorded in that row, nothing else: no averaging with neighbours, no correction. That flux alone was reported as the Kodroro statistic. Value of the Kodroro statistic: 1.418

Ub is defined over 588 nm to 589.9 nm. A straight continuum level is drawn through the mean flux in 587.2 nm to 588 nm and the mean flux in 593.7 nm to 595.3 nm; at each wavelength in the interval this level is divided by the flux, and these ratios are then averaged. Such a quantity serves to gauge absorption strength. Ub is 1.17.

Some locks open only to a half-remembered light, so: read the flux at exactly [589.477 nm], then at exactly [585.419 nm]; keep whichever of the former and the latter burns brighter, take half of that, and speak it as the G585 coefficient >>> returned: 0.780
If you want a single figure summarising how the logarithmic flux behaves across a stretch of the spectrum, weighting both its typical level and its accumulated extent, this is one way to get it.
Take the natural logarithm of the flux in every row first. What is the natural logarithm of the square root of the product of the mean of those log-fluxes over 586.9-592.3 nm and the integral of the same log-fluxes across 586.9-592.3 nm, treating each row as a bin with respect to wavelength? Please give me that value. -0.26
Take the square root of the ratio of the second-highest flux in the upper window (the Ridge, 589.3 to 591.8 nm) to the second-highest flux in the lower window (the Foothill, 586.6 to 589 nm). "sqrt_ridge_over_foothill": 1.00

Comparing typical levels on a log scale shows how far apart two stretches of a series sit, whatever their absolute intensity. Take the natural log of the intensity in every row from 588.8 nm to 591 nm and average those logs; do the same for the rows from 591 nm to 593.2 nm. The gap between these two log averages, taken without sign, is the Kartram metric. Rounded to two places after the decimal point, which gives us 0.13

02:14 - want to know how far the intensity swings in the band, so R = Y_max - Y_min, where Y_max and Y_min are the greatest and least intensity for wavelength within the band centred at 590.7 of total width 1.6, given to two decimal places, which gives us 0.13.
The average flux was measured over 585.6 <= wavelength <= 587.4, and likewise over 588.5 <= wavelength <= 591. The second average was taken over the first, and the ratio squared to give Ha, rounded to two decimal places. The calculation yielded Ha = 0.77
